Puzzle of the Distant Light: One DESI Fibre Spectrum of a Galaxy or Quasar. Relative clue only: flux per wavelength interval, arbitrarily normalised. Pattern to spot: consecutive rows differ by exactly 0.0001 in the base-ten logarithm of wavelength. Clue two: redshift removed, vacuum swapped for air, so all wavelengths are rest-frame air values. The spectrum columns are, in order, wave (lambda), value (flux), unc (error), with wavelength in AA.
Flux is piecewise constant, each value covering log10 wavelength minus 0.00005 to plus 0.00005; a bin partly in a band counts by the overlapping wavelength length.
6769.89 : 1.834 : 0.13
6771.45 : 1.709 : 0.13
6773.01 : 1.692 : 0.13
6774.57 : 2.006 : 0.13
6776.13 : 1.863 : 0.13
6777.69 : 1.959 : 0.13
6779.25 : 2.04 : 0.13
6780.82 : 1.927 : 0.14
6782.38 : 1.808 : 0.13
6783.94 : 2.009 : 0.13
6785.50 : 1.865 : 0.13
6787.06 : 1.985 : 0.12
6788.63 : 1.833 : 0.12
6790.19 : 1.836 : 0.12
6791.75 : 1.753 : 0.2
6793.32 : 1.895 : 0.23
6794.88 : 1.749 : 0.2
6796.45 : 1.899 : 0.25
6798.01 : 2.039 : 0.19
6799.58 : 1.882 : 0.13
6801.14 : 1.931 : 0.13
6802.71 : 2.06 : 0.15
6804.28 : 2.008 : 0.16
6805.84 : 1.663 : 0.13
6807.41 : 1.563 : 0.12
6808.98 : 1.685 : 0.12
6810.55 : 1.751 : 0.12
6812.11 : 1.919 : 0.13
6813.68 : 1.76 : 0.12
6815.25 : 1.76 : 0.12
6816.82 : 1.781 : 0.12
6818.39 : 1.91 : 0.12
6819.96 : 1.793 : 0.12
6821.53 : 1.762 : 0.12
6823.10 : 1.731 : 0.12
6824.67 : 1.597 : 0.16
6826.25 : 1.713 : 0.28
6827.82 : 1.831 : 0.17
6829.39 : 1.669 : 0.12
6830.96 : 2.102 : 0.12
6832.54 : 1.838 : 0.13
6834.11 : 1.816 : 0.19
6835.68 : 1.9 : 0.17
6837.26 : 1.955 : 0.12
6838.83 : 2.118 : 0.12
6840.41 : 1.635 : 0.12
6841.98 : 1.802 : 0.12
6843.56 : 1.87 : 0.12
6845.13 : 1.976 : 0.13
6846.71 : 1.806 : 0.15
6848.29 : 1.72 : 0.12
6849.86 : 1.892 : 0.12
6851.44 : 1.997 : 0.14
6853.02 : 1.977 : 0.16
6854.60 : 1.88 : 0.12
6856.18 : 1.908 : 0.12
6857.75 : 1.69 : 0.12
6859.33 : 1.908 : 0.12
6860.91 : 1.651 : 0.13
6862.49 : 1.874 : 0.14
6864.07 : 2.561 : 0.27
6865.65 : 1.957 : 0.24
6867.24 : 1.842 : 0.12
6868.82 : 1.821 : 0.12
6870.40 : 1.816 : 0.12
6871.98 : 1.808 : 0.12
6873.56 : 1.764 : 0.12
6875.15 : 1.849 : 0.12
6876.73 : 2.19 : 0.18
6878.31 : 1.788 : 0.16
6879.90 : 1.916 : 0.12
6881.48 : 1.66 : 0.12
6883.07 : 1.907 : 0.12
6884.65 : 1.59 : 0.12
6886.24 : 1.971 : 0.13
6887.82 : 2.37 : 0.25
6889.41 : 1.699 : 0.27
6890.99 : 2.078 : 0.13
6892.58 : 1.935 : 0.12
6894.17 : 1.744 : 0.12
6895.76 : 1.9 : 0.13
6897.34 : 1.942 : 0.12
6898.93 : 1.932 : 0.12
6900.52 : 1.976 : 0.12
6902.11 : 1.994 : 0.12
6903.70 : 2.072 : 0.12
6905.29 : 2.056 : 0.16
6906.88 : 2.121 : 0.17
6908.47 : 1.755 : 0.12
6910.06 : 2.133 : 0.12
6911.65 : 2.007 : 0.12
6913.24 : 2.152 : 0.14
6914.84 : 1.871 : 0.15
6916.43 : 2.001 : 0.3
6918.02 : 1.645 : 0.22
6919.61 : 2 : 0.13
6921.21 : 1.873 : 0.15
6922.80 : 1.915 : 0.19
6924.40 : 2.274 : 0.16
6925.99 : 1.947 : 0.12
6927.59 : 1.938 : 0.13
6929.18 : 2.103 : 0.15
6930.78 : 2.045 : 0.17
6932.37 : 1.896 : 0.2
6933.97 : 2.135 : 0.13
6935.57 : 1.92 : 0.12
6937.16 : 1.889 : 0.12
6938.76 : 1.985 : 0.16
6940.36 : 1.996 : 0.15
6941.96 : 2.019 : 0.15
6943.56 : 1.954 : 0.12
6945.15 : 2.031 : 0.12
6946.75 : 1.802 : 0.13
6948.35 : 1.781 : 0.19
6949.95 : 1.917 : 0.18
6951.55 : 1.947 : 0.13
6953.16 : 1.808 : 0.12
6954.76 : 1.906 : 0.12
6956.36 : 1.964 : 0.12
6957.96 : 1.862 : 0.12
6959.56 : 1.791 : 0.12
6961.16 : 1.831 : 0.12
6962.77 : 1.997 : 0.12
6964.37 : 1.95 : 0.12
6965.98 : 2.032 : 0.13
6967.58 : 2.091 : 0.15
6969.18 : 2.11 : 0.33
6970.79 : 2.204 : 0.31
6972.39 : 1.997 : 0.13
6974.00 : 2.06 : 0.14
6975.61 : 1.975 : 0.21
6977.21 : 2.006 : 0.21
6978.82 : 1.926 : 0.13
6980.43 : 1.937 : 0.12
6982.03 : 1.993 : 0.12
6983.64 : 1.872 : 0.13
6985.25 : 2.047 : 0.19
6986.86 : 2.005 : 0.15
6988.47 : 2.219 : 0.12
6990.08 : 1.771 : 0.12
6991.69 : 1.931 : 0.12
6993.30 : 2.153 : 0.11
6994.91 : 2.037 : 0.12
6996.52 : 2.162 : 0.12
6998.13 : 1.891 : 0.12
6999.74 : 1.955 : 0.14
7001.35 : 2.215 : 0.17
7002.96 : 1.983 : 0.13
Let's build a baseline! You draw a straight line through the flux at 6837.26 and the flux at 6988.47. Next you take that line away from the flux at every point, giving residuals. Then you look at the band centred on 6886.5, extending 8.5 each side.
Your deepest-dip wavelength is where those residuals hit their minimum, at 6884.65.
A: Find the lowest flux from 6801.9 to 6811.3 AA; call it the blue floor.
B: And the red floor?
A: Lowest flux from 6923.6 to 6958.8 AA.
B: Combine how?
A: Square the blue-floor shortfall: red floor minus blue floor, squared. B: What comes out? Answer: 0.048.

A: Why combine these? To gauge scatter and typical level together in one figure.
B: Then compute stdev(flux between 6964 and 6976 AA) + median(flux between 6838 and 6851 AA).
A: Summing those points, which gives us 1.92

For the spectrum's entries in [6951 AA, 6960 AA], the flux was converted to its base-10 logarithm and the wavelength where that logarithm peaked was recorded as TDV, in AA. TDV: 6956.36 AA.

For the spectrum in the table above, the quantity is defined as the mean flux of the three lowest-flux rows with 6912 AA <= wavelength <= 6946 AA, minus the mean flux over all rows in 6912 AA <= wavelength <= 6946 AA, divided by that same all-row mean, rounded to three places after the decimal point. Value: -0.093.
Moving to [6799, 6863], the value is -0.127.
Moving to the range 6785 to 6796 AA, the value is -0.036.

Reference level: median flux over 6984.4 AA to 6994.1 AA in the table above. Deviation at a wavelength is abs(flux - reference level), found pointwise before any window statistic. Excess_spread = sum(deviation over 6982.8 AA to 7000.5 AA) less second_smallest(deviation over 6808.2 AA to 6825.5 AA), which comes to 1.10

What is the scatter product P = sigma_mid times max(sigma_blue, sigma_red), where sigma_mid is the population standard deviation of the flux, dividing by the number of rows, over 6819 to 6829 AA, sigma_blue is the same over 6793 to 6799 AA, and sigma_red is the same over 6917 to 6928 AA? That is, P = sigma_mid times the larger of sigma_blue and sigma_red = 0.013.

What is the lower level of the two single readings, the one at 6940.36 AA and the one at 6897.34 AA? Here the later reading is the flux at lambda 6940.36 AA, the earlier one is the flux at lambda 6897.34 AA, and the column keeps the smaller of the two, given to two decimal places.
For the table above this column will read 1.94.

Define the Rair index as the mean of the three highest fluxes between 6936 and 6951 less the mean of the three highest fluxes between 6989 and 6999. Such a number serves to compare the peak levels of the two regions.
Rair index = -0.10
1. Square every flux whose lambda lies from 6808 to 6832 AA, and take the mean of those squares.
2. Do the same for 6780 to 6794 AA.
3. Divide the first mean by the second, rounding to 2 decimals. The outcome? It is 0.90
